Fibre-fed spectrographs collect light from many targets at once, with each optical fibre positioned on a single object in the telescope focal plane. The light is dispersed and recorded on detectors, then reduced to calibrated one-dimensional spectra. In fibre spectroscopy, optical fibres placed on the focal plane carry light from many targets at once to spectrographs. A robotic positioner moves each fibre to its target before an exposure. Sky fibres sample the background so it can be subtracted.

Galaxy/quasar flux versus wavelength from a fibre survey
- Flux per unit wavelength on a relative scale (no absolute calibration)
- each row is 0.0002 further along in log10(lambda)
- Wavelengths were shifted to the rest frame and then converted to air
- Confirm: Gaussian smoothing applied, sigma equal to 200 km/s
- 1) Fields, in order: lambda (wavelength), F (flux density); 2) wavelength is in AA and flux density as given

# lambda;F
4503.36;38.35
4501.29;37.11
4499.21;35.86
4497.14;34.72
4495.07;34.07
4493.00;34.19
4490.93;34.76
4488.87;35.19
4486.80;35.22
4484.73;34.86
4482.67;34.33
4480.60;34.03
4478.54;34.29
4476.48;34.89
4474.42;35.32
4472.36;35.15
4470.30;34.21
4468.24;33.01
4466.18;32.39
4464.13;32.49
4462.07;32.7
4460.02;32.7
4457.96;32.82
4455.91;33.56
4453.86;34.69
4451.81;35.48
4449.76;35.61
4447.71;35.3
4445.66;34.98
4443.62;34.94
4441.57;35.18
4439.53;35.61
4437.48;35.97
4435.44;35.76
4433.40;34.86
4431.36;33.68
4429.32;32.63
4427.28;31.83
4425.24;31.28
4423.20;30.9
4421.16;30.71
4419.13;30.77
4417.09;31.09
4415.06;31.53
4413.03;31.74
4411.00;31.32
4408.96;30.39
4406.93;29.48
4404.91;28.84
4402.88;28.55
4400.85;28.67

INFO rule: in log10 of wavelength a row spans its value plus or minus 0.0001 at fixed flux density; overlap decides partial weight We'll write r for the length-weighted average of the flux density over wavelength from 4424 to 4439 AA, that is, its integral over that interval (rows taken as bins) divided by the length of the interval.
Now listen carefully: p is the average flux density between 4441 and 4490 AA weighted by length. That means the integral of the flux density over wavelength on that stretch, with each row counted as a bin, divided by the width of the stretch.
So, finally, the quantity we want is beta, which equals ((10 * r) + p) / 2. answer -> 186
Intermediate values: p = 34.3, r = 33.7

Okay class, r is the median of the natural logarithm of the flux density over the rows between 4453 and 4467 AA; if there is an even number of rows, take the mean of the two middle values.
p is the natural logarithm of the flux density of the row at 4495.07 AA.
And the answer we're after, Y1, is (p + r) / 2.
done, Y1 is 3.51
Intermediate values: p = 3.53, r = 3.49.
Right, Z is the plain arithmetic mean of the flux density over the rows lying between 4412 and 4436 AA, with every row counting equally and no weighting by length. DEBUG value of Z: 32.2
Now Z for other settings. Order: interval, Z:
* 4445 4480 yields 34.1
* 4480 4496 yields 34.6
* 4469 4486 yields 34.6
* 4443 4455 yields 35.2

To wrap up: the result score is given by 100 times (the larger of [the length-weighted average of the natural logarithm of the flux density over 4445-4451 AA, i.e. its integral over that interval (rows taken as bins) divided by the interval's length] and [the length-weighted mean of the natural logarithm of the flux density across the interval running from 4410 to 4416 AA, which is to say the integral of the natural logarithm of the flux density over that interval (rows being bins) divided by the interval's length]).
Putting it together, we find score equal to 356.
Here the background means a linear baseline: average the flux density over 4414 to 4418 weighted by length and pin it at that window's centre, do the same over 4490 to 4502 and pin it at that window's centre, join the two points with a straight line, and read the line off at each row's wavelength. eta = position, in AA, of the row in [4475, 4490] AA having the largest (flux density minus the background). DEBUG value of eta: 4476.48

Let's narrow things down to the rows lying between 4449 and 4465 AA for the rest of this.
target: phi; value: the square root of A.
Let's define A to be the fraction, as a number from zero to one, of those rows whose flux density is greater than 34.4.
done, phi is 0.6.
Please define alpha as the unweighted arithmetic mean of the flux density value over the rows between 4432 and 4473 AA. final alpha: 34.4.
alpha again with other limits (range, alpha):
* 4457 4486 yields 33.8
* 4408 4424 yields 31.1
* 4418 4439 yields 32.8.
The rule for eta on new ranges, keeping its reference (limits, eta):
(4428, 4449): 4437.48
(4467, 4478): 4474.42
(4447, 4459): 4449.76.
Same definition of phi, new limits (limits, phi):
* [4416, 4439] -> 0.5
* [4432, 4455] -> 1.0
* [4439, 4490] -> 0.7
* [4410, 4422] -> 0.0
